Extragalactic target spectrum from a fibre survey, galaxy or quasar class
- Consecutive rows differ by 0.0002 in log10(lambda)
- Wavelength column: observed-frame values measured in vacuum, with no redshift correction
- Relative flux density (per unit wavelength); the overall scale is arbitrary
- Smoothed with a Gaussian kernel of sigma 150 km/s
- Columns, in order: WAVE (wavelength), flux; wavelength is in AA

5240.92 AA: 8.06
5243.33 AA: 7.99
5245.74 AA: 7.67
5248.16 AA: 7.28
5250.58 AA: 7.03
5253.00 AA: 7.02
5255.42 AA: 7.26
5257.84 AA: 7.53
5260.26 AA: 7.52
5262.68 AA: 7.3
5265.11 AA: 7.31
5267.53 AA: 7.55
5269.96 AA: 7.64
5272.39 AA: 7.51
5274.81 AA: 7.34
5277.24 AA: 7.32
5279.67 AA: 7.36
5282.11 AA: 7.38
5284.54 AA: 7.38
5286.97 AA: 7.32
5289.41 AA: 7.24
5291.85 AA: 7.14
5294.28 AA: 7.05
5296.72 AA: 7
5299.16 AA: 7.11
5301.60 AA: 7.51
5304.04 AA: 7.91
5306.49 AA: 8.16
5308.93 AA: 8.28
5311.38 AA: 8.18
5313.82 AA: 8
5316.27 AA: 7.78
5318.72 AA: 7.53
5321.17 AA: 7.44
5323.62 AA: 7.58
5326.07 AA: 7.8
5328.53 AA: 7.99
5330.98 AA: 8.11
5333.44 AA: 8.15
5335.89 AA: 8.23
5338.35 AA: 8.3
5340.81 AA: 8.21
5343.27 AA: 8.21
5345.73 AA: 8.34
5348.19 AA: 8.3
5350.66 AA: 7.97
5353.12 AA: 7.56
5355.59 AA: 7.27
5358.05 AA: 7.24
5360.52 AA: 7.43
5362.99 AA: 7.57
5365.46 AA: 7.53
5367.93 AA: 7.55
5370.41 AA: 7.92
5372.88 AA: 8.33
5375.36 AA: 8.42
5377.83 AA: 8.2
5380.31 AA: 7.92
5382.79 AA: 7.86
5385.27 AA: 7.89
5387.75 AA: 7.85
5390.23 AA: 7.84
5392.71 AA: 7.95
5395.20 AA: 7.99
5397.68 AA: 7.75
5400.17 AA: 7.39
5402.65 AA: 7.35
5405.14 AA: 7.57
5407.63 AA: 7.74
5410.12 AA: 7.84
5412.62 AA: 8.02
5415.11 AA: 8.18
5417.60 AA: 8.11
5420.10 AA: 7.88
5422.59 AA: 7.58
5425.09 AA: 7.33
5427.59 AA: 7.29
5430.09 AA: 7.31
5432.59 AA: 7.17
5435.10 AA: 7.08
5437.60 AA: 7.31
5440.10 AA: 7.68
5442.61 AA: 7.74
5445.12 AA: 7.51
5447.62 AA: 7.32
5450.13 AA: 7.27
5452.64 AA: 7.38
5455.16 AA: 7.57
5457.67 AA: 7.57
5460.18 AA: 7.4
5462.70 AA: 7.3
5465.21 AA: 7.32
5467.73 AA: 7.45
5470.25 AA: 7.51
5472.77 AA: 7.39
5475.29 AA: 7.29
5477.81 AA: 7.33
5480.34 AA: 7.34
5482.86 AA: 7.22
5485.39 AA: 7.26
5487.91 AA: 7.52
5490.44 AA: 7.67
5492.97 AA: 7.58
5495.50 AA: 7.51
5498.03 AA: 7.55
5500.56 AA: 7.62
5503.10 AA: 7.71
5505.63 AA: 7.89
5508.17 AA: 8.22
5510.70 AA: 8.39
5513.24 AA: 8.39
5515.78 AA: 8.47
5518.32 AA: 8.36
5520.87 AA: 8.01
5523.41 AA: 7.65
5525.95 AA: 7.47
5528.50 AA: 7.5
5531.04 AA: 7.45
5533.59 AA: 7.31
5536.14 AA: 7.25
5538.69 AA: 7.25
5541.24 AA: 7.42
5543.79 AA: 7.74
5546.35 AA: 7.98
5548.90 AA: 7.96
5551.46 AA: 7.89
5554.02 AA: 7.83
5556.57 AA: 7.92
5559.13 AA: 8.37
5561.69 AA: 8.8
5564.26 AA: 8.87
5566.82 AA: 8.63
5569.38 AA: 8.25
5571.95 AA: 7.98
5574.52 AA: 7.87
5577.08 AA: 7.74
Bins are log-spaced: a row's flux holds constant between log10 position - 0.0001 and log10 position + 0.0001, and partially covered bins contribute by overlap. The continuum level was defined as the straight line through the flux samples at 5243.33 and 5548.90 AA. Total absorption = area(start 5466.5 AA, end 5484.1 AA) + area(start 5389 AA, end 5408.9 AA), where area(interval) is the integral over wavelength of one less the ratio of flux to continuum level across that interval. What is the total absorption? 2.0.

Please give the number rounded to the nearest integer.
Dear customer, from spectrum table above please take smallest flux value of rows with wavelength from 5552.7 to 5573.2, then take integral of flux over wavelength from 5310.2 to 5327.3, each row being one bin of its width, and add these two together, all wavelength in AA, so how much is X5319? 141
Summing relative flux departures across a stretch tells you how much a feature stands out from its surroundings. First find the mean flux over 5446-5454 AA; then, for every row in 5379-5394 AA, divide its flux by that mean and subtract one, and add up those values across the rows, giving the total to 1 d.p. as 0.5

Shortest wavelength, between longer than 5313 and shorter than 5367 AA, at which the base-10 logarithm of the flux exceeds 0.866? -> 5313.82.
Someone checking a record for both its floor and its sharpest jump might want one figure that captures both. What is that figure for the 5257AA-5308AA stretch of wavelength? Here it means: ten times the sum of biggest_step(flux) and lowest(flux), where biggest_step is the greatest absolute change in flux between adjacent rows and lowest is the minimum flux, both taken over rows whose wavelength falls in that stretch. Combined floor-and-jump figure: 74.0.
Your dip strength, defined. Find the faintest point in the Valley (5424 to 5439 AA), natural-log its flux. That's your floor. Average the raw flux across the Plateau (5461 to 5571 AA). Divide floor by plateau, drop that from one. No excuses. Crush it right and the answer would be 0.748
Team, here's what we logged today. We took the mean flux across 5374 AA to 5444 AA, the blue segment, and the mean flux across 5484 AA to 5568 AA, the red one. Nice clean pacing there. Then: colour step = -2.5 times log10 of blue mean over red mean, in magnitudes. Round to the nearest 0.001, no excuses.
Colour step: 0.019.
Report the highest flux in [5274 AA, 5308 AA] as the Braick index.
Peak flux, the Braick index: 8.16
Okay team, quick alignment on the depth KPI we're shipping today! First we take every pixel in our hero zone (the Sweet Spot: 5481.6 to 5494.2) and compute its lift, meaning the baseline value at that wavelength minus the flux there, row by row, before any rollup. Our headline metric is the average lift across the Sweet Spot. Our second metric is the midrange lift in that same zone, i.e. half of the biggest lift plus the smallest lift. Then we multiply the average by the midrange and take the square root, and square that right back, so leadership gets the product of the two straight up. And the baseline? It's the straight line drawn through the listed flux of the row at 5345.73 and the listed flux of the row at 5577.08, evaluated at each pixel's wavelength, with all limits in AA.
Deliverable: 0.28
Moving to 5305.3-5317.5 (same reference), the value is 0.14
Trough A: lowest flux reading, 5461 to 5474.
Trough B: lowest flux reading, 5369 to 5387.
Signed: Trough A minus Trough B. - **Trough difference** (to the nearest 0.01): -0.56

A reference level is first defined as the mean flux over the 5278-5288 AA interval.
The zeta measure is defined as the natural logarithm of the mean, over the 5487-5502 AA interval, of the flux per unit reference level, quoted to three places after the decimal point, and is 0.029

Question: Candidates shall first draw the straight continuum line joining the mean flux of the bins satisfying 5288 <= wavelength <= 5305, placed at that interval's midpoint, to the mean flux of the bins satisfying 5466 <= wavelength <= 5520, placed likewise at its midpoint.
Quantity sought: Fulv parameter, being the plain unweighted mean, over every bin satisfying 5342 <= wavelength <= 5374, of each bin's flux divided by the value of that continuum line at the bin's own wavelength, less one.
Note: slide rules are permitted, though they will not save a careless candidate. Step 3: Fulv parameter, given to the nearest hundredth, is 0.05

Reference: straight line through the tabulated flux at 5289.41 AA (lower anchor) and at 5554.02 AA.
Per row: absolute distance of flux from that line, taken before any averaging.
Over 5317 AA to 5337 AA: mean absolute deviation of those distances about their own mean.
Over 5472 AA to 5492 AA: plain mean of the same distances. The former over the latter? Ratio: 0.88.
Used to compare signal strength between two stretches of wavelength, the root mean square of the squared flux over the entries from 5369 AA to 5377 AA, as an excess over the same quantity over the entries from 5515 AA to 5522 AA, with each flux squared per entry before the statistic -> -1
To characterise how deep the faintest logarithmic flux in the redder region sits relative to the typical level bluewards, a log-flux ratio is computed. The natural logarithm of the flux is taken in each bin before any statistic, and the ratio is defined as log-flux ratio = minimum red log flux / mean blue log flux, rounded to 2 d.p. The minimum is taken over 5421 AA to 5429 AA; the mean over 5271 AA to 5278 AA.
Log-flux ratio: 0.99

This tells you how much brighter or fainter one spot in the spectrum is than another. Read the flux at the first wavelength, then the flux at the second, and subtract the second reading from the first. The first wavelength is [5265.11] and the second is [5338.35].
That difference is -1.0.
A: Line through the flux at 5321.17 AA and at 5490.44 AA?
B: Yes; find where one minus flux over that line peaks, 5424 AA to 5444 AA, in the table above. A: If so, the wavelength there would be 5435.10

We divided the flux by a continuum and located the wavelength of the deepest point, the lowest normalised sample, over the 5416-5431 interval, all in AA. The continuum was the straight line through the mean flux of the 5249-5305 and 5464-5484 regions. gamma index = 5427.59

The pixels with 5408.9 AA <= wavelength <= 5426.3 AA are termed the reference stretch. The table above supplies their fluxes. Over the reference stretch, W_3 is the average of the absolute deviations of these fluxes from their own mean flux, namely 0.23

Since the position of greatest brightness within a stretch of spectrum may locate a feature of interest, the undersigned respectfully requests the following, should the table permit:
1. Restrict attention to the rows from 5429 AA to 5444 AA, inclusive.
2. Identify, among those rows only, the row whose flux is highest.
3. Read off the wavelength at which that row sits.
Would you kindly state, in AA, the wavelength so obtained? 5442.61 AA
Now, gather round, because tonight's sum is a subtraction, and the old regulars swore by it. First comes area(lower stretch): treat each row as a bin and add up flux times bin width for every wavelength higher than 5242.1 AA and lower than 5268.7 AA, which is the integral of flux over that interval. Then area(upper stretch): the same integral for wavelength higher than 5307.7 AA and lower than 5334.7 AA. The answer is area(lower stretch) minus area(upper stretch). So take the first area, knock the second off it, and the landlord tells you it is -16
